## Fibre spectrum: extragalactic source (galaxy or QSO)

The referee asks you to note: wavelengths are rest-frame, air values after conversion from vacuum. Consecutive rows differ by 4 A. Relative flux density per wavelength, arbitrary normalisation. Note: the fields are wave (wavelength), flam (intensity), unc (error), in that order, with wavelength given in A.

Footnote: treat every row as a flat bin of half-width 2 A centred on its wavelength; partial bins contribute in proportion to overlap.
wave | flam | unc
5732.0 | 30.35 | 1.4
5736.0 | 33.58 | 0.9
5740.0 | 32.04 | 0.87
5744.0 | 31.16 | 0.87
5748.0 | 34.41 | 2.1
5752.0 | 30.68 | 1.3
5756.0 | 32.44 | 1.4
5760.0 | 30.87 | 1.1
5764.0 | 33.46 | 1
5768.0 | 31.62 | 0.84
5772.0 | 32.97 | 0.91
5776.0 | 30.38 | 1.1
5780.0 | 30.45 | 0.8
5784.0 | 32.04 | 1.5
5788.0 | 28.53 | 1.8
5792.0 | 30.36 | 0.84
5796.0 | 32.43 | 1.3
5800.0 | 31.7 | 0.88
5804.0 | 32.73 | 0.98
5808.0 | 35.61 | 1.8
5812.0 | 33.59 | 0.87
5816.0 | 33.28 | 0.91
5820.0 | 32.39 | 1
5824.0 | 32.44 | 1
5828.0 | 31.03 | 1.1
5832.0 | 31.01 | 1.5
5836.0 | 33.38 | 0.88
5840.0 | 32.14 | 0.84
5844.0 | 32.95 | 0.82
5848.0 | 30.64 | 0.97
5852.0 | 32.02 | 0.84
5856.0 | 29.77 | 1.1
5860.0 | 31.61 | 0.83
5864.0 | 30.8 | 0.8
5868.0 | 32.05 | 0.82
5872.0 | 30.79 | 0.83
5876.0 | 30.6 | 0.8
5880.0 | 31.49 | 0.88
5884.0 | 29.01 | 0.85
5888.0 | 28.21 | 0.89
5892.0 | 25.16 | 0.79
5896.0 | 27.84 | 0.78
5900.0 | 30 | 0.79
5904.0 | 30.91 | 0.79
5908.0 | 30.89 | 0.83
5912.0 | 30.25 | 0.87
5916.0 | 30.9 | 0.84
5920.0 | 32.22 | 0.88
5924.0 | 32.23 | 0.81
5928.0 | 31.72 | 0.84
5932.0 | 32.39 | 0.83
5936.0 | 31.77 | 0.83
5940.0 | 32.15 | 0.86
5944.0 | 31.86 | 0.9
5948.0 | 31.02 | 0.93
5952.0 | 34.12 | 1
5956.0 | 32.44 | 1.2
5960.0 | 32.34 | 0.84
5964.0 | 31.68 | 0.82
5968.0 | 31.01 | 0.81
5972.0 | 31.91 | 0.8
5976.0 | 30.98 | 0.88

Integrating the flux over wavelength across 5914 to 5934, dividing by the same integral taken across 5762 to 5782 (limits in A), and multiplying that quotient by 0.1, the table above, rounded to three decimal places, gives 0.100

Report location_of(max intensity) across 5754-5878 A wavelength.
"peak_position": 5808.0 A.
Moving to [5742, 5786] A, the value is 5748.0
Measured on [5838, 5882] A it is 5844.0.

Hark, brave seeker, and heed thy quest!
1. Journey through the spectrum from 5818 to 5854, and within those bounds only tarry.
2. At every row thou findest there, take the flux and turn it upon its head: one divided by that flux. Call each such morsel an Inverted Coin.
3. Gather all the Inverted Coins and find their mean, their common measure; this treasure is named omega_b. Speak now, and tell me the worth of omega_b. 0.0313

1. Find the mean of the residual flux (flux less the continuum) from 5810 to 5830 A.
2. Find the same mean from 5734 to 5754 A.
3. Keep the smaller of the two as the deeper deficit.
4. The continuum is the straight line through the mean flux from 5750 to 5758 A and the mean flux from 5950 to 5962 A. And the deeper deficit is 0.5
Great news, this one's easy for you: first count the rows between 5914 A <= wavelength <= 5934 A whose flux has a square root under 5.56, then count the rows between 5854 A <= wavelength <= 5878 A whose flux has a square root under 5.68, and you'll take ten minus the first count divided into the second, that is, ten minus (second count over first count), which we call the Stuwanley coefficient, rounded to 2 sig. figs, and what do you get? 4.0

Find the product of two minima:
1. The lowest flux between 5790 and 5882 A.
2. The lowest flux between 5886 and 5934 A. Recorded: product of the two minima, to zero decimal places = 749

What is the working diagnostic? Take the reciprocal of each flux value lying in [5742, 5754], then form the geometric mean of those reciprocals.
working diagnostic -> 0.0312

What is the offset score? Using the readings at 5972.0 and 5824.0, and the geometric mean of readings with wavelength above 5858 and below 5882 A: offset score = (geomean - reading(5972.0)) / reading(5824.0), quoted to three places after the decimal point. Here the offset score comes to -0.021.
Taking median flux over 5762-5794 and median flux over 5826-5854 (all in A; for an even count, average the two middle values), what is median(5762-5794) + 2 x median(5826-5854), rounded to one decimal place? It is 95.1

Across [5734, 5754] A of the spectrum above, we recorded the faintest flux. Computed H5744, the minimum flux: 30.68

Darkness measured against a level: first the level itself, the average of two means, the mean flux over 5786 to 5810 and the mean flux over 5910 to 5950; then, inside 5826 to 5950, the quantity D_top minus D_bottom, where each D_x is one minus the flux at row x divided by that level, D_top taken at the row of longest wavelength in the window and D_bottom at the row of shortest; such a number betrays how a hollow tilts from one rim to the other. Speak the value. 0.00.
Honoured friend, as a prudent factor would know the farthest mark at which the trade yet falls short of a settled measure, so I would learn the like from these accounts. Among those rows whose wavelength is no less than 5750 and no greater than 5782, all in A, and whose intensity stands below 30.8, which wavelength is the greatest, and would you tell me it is 5780.0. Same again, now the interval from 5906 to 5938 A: 5912.0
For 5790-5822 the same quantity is 5792.0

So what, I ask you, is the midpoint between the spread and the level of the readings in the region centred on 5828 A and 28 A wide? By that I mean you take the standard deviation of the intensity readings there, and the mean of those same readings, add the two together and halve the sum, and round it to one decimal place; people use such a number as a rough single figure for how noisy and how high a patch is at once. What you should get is 16.6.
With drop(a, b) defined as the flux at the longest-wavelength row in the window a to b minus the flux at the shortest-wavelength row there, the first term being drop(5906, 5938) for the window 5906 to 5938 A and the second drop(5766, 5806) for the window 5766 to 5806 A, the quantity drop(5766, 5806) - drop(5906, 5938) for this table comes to 0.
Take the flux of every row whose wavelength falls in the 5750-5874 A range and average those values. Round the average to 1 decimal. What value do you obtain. 31.8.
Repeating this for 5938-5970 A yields 32.1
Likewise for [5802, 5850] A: 32.6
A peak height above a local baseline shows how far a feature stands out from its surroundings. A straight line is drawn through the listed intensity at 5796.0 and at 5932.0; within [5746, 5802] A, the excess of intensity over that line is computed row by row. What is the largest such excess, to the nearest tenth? 2.0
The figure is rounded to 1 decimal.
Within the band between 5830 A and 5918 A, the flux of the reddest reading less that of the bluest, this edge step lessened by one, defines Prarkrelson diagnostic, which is -1.1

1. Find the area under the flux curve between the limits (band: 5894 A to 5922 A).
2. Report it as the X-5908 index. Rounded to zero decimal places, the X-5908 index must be 852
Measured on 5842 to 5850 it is 254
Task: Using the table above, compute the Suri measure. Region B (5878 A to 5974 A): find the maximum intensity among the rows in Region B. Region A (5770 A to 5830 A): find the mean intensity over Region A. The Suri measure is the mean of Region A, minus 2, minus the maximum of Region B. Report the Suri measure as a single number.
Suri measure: -4.12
